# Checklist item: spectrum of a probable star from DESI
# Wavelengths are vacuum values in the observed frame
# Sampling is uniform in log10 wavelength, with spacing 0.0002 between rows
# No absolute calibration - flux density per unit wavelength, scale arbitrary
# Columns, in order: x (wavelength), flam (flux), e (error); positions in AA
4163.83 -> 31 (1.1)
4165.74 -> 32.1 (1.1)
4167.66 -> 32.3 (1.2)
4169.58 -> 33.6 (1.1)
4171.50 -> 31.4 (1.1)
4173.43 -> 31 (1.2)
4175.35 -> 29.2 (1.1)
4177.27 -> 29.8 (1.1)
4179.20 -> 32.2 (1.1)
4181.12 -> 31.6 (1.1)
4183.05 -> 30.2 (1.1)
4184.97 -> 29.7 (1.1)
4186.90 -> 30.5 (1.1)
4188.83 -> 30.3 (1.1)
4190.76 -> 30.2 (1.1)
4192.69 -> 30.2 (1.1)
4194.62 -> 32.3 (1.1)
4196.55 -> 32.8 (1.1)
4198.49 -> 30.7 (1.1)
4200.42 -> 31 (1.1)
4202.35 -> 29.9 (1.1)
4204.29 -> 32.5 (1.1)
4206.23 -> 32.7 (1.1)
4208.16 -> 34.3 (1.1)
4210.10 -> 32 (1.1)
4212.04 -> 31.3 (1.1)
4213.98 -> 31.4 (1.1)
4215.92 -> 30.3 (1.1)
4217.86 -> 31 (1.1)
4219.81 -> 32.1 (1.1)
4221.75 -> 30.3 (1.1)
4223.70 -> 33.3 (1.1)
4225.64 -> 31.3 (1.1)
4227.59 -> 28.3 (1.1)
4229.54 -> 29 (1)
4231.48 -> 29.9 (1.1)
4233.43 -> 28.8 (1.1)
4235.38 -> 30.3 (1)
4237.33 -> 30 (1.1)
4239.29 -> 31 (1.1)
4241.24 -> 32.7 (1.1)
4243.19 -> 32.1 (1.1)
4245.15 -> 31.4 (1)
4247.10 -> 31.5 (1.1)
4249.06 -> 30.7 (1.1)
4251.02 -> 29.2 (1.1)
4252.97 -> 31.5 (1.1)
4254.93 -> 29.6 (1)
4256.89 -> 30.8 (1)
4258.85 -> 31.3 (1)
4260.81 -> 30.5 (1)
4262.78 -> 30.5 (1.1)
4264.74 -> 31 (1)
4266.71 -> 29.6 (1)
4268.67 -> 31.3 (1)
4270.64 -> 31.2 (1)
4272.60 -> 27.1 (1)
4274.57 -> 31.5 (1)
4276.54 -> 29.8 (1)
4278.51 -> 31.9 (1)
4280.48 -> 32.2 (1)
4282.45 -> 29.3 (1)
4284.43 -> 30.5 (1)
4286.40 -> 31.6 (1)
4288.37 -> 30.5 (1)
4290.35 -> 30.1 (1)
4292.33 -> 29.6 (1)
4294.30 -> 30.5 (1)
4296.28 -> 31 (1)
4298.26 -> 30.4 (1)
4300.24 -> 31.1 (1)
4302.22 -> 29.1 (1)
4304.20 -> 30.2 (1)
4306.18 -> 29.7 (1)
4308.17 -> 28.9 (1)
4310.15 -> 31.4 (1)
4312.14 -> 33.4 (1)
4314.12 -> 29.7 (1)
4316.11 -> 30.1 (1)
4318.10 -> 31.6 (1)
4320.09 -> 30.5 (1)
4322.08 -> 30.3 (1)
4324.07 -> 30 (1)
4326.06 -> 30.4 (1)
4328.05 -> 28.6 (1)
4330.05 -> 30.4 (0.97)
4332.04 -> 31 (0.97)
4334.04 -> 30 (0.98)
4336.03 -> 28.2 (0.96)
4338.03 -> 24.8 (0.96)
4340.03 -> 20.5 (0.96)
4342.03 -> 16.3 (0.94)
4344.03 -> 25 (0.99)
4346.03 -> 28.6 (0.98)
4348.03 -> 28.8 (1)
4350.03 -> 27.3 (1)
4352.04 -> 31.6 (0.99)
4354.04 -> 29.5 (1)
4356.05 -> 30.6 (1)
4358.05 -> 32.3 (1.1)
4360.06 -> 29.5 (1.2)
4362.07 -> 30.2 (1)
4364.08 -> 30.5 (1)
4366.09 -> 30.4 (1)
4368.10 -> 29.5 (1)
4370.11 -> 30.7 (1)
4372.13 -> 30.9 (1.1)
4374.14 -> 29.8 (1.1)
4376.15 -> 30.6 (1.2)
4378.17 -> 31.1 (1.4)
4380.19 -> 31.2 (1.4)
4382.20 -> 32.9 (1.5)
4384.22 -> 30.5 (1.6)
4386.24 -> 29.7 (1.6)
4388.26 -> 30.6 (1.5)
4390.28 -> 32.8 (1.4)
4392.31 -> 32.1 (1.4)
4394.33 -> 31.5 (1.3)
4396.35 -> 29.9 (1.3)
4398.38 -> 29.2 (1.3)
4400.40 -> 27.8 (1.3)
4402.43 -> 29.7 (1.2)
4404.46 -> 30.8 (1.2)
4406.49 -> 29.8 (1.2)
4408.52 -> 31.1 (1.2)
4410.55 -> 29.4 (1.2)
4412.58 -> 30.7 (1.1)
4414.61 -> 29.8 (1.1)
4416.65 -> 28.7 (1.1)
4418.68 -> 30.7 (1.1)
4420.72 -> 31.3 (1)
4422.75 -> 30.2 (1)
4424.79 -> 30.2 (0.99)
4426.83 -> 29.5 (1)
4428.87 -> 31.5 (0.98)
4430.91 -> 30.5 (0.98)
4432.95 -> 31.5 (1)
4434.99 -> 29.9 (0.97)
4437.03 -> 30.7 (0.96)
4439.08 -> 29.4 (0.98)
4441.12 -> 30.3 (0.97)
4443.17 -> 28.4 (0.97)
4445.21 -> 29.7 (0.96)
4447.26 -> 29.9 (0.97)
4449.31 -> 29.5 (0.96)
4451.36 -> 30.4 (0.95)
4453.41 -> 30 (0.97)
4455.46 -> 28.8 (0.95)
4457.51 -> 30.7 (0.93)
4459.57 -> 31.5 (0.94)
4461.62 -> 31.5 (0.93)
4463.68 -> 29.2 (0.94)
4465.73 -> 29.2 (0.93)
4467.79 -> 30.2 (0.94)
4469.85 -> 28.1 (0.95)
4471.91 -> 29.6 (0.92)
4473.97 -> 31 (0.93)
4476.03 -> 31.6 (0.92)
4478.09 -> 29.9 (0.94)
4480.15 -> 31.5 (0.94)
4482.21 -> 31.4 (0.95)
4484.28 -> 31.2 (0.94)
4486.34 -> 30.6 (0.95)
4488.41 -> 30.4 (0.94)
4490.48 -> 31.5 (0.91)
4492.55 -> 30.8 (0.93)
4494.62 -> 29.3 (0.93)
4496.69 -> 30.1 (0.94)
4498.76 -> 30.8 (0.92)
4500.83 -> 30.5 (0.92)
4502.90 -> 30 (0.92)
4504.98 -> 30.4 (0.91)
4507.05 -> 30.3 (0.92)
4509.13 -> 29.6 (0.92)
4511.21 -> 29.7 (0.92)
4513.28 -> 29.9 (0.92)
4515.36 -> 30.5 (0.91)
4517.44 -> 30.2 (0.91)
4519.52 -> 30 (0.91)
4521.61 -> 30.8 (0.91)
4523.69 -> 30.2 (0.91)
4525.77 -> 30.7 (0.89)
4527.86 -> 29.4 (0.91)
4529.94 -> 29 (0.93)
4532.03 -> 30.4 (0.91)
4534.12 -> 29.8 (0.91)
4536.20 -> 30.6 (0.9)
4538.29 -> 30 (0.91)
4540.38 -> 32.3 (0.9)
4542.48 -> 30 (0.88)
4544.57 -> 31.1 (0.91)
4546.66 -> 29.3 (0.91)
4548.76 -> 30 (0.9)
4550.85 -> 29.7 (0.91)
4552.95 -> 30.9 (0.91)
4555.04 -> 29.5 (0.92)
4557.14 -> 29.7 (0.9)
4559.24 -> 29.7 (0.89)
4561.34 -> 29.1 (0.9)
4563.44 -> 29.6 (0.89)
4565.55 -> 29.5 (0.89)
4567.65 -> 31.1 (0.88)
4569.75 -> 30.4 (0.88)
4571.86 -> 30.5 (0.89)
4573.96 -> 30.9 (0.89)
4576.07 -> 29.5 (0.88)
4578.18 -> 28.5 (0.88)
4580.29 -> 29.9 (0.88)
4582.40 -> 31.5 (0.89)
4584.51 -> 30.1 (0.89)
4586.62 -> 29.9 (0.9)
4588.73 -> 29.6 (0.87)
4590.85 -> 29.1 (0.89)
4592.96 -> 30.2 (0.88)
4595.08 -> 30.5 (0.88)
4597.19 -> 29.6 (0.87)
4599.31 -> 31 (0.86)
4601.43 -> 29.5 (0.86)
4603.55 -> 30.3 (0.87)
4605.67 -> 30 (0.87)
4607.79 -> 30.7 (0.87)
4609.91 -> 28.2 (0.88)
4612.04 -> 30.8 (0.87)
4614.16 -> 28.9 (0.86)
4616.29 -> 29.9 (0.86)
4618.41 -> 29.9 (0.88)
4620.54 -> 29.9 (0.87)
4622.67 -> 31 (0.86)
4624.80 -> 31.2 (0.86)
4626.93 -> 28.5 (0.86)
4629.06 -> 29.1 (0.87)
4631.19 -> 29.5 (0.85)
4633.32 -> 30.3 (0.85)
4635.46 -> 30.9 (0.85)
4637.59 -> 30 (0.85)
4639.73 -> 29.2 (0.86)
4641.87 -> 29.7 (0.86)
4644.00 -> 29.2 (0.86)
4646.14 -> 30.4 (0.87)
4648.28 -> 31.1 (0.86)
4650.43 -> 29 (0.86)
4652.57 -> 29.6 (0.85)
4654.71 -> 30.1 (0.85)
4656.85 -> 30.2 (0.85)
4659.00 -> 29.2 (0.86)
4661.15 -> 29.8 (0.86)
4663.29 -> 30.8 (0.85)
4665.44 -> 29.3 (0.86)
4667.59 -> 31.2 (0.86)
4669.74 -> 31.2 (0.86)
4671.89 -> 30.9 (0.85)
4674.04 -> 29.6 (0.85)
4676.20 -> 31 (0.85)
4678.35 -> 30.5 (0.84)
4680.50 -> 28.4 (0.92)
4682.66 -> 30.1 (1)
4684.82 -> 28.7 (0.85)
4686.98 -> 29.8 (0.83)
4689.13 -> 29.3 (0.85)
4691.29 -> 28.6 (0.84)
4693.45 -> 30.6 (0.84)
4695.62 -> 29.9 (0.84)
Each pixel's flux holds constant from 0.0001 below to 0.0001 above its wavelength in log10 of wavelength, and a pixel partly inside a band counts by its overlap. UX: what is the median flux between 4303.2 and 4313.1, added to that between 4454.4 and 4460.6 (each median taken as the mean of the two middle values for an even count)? 60.9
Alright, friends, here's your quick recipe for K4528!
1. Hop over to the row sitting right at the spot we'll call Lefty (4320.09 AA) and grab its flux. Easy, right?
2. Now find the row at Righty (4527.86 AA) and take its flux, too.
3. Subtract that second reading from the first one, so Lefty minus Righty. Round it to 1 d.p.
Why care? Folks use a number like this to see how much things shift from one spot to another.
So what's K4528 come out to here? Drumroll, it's 1.1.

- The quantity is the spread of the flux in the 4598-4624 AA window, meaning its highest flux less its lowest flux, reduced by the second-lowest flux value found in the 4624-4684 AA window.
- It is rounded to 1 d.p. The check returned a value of -25.7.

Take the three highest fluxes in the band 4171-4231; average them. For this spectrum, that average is 33.5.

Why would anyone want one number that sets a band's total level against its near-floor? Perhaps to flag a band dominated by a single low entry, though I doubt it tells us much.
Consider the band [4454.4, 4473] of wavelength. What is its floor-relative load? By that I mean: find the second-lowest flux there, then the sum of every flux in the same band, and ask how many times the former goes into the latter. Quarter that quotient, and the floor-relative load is 2.33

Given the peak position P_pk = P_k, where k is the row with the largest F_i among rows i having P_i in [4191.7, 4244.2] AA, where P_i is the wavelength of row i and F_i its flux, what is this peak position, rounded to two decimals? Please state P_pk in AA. 4208.16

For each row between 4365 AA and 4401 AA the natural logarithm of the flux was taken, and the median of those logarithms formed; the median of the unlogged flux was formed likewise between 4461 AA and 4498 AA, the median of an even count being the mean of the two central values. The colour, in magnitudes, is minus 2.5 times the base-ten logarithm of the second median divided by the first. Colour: -2.38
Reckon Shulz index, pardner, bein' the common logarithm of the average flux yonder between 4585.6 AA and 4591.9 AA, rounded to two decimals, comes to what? 1.47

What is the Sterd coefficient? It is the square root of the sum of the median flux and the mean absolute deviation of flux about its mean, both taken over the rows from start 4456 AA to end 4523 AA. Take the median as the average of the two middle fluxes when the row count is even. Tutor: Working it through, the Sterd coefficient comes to 5.57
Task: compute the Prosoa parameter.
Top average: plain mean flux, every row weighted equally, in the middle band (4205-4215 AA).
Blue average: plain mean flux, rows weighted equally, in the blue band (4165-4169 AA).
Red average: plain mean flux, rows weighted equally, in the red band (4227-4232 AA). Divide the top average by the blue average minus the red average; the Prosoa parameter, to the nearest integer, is 10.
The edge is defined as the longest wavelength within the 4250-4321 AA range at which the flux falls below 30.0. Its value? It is 4314.12 AA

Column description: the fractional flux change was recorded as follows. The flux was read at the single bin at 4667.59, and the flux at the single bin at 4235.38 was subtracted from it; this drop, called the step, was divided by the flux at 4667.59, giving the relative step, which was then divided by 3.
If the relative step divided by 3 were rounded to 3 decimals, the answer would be 0.010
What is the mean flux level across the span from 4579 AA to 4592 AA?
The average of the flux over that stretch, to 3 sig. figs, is 30.0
